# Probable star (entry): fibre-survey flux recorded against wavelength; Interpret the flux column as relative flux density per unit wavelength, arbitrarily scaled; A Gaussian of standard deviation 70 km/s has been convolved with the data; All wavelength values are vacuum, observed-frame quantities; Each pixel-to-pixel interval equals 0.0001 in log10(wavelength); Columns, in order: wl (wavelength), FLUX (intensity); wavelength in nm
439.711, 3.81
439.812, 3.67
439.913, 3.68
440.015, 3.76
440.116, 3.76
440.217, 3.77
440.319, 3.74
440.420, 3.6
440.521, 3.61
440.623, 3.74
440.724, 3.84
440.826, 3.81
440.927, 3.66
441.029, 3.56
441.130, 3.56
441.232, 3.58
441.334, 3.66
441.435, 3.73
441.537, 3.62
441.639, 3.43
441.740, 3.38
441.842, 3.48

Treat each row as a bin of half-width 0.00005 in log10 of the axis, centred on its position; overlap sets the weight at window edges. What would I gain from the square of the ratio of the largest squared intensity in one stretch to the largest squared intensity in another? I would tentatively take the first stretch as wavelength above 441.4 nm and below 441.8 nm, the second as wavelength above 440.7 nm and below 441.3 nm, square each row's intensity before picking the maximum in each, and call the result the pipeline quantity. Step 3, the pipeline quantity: 0.89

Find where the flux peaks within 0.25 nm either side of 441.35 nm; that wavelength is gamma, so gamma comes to 441.435 nm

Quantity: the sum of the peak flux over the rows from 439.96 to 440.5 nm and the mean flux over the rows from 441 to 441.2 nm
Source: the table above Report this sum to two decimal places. 7.33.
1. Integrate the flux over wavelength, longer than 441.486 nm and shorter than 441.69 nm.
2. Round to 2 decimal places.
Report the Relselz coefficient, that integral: 0.72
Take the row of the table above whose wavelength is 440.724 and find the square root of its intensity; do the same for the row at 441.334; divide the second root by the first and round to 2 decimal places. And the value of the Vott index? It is 0.98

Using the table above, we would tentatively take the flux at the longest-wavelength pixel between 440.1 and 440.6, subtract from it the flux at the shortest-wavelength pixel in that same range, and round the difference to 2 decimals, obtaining -0.15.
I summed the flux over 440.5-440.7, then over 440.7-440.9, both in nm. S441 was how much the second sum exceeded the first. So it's 0.3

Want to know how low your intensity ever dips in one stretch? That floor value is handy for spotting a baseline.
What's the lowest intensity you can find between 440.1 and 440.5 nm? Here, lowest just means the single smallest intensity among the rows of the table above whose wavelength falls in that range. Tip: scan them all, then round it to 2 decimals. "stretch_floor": 3.60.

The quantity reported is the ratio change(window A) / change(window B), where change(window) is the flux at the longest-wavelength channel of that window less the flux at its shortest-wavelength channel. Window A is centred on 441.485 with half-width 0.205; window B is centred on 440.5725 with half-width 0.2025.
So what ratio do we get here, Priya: -1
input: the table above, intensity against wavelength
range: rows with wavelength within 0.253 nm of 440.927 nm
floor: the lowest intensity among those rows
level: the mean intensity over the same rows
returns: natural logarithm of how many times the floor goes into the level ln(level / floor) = 0.035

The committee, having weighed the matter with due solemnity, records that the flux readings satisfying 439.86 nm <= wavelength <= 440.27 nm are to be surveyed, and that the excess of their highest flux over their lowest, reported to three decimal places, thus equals 0.090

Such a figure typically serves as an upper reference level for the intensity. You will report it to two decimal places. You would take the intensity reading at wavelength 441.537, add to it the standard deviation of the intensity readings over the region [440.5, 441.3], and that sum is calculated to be 3.73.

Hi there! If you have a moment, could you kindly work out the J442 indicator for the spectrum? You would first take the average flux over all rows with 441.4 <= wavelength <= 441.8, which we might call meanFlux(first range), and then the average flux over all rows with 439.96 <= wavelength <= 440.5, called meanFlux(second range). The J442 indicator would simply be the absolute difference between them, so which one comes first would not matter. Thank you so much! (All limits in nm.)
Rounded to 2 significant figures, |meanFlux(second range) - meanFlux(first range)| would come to 0.19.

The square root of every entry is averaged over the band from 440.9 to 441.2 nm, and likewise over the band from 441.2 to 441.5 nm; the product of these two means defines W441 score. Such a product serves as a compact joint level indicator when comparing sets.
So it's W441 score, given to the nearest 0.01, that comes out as 3.62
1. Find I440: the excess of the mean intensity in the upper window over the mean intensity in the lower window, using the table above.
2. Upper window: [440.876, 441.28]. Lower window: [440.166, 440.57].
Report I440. -0.09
